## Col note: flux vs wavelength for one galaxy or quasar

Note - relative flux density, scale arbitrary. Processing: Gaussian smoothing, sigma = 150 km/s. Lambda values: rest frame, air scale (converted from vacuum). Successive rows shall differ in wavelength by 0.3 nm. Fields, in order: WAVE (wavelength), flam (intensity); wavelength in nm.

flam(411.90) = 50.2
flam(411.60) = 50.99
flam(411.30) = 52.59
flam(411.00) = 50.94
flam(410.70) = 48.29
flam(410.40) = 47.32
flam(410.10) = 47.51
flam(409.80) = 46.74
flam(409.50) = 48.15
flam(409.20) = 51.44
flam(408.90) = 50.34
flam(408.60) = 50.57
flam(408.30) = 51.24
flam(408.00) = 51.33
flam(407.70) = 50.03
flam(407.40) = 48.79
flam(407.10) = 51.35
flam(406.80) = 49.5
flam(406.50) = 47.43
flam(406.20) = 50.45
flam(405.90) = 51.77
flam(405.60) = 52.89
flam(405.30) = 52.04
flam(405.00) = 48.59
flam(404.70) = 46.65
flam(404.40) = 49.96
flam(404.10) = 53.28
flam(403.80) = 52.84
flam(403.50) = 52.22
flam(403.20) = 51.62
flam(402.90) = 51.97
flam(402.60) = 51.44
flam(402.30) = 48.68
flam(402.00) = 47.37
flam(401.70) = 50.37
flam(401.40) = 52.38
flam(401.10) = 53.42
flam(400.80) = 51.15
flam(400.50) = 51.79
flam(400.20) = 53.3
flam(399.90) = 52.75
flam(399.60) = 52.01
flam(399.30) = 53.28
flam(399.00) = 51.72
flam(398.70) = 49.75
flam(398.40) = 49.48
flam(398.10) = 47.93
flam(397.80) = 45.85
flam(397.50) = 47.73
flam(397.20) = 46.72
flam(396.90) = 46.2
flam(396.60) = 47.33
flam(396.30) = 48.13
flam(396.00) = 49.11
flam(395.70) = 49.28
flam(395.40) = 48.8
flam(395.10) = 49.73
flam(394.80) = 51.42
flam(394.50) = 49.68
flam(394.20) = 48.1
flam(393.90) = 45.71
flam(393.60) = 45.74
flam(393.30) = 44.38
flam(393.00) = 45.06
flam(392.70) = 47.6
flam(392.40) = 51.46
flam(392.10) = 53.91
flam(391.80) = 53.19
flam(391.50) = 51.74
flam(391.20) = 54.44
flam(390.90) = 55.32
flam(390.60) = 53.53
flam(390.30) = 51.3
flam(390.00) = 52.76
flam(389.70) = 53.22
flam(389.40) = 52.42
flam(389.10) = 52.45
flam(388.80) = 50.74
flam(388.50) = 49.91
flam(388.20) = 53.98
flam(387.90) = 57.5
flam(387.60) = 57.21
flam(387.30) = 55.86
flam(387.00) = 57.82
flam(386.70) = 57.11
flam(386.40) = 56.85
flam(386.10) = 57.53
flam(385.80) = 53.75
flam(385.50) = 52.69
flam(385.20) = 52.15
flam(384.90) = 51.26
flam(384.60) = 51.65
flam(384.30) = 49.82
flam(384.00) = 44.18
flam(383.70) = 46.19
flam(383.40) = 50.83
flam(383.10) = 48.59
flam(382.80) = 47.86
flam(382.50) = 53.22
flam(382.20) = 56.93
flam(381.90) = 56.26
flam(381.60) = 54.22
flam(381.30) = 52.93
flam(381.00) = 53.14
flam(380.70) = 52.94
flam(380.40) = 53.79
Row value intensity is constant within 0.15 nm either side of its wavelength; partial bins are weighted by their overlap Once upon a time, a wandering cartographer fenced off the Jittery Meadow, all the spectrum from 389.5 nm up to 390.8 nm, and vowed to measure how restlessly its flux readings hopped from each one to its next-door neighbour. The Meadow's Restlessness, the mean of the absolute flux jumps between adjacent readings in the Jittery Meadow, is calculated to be 1.4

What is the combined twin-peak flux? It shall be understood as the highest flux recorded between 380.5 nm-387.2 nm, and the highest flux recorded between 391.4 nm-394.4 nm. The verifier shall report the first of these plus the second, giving 112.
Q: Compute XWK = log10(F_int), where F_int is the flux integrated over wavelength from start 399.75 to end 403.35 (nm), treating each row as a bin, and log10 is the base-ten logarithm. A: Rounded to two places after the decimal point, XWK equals 2.27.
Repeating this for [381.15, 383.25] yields 2.05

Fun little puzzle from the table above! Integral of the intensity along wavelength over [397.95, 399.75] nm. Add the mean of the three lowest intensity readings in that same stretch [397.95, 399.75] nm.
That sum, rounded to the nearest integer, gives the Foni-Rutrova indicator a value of 140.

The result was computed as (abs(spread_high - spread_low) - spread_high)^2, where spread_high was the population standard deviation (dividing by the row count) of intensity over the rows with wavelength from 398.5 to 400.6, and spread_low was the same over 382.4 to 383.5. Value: 0.0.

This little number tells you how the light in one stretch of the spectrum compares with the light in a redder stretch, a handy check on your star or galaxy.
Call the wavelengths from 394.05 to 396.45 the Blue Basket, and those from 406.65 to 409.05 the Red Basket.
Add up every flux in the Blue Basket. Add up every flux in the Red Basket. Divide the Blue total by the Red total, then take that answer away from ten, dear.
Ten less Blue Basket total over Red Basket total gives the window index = 9.02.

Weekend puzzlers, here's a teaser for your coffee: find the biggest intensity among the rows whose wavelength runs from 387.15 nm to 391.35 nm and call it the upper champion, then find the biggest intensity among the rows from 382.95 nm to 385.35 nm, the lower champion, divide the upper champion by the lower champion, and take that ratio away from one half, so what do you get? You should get -0.60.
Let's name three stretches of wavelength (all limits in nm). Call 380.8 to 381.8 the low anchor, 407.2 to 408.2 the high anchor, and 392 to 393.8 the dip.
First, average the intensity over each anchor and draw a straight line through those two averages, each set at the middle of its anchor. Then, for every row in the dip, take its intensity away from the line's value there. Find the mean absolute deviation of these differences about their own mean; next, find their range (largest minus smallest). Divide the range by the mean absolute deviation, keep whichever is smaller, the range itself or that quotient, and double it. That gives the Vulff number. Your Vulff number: 6.1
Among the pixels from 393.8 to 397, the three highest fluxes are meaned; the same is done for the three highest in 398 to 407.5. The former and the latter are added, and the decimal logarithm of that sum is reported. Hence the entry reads 2.02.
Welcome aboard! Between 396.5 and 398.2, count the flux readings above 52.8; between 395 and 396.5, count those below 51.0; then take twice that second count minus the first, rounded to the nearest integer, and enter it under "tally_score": 10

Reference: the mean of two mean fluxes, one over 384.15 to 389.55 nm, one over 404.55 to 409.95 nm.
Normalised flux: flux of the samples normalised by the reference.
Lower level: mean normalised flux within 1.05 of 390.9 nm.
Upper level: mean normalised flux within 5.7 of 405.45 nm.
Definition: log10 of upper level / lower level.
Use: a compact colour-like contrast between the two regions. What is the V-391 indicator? -0.023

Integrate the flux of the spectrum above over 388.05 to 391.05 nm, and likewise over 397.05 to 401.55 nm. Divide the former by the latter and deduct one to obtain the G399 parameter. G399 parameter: -0.31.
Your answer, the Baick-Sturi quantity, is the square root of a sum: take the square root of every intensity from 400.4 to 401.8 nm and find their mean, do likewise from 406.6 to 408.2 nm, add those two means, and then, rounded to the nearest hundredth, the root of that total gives 3.78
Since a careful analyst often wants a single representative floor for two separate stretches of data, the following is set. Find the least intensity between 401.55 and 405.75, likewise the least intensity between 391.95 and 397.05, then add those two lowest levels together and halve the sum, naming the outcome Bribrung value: 45.5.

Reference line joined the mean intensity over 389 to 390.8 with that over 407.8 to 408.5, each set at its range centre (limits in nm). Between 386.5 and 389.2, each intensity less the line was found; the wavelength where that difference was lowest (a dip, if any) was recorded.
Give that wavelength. 388.50 nm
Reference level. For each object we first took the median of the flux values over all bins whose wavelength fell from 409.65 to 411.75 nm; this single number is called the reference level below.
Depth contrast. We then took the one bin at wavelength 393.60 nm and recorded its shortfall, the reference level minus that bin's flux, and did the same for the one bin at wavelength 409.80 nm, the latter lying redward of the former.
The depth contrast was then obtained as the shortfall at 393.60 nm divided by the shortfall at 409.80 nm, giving 1.6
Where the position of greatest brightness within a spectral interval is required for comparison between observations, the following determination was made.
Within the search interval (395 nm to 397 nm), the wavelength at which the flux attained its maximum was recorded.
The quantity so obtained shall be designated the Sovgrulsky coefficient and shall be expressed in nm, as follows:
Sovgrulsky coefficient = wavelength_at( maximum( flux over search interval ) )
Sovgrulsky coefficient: 395.10 nm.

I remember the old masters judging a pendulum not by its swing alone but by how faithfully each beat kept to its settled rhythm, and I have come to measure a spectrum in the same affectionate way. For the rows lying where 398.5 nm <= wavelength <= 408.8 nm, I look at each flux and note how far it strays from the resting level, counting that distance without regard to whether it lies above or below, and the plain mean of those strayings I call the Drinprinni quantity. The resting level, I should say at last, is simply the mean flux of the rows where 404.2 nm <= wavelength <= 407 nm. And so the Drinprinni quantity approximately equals 1.8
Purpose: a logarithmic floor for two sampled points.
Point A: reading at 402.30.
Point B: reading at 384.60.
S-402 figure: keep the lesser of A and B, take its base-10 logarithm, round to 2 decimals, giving 1.69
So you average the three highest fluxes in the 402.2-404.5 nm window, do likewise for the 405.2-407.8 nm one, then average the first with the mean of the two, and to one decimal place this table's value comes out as 52.6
